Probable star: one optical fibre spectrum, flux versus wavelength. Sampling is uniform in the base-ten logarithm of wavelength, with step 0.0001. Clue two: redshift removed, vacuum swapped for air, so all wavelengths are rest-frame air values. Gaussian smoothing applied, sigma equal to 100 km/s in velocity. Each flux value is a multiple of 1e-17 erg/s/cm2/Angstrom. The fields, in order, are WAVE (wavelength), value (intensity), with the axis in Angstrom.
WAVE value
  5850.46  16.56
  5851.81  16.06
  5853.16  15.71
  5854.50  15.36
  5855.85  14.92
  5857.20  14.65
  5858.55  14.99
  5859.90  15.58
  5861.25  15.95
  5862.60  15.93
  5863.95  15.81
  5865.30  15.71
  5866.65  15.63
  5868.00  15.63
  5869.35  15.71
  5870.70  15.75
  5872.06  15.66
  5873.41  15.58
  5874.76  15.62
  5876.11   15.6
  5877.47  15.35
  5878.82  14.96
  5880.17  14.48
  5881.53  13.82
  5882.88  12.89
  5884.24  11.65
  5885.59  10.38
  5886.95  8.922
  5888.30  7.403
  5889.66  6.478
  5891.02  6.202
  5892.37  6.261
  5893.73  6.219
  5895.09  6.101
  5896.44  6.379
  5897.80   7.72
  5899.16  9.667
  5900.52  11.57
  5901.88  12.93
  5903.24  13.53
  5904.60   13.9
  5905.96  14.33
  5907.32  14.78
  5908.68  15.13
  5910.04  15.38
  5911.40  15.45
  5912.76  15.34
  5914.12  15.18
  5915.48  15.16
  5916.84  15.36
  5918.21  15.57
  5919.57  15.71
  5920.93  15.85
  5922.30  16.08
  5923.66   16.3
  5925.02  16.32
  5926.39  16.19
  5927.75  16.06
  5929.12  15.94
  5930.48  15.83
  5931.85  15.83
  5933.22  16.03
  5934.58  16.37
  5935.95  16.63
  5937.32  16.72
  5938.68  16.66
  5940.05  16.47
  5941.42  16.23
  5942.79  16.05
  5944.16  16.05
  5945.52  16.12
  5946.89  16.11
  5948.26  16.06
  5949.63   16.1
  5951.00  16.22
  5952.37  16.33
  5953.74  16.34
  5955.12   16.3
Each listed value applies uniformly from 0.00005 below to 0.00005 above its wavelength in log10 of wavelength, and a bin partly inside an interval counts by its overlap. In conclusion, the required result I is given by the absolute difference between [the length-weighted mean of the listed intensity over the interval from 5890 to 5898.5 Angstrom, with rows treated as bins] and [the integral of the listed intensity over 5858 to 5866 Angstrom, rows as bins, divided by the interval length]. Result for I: 9.18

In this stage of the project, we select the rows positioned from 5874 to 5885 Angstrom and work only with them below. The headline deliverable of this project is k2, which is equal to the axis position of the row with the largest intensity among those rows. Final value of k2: 5874.76 Angstrom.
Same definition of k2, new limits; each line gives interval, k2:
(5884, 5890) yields 5884.24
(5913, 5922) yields 5920.93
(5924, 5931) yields 5925.02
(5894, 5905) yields 5904.60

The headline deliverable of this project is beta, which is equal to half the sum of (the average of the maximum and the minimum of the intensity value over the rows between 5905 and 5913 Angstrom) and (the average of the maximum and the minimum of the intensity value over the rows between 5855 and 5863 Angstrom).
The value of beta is 15.1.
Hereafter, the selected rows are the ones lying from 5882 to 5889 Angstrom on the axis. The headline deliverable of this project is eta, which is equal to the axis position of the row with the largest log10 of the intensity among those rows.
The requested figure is 5882.88 Angstrom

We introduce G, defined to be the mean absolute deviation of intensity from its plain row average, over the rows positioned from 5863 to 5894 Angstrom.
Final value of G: 3.3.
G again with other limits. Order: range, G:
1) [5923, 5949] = 0.2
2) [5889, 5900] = 0.9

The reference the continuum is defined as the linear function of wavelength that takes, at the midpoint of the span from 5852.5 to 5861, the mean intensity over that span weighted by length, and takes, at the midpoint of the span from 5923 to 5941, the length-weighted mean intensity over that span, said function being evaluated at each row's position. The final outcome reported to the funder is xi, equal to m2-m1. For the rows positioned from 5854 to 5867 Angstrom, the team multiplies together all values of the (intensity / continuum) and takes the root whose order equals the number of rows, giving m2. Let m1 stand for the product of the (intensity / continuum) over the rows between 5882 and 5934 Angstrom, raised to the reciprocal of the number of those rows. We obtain 0.2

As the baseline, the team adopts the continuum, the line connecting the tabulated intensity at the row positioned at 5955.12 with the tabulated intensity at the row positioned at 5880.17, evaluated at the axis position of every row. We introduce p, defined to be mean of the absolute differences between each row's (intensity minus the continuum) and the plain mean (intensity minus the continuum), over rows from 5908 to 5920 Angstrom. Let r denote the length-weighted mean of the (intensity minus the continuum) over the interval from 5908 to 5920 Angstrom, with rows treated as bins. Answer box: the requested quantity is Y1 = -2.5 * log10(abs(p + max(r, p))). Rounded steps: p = 0.13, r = 0.1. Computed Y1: 1.4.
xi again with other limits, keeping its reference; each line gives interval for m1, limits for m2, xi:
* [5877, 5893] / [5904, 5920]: 0.3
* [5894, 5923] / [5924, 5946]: 0.2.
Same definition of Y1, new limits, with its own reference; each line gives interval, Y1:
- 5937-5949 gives 0.6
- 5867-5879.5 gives -0.4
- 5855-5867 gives -0.6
